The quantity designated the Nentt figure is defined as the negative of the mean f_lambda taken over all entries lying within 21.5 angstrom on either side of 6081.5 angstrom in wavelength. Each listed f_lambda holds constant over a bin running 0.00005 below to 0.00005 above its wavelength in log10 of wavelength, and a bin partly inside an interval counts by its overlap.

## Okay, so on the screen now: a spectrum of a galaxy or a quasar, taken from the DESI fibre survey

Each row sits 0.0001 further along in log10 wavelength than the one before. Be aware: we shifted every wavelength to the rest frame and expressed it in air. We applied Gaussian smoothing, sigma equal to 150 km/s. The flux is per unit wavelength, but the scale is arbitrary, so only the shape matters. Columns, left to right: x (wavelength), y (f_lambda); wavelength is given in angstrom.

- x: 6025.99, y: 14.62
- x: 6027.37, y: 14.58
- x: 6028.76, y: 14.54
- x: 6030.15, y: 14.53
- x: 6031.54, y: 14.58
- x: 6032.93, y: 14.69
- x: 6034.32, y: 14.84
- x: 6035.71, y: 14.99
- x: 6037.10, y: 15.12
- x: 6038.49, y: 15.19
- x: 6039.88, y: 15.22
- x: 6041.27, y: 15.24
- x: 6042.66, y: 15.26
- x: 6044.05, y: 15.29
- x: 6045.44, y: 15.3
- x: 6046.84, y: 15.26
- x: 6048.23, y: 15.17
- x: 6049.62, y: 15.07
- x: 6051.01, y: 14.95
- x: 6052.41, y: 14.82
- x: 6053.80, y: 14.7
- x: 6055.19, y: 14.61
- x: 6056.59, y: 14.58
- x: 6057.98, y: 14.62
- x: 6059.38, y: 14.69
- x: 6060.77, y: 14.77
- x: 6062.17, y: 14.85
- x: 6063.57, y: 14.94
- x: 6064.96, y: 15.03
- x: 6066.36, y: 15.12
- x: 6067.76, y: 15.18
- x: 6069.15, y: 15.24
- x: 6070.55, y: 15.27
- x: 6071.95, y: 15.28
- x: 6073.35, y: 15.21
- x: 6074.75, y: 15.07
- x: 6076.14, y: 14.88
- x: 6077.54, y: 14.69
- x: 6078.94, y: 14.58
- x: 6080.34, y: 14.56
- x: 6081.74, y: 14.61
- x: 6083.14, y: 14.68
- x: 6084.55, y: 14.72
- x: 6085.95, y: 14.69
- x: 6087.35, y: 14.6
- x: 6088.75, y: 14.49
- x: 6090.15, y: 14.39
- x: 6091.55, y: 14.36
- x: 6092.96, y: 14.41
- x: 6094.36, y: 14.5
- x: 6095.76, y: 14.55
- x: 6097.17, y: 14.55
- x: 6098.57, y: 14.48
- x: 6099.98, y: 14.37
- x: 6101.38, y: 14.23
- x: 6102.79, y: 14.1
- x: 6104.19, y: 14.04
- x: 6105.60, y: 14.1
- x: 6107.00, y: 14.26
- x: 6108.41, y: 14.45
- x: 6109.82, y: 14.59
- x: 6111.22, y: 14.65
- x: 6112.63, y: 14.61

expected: -14.7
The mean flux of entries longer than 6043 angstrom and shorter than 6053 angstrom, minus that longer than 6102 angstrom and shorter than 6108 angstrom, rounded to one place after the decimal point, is 1.0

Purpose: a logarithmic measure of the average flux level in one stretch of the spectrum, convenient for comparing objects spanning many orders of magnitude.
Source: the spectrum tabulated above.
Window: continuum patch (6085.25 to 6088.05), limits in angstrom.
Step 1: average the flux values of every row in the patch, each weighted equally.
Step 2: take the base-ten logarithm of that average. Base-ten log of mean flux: 1.17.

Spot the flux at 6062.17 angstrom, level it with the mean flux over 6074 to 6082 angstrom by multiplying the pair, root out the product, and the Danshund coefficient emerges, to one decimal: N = 14.8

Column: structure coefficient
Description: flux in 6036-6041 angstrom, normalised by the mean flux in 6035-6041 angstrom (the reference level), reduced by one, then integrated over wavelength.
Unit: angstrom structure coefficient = 0.01 angstrom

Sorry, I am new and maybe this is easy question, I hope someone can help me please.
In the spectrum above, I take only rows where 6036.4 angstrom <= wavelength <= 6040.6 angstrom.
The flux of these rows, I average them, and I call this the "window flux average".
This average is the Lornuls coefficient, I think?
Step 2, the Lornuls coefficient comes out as 15.2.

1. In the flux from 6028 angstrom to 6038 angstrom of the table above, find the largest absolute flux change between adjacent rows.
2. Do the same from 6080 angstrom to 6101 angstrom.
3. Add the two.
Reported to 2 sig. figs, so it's 0.26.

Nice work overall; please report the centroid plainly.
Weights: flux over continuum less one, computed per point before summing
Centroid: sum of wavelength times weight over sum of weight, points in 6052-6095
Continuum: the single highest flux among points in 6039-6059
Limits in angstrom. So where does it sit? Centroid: 6076.0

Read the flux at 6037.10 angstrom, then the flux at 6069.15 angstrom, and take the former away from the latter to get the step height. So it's 0.12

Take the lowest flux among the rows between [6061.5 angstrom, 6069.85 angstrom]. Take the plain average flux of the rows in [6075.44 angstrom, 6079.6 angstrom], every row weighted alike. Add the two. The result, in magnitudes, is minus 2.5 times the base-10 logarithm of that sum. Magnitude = -3.68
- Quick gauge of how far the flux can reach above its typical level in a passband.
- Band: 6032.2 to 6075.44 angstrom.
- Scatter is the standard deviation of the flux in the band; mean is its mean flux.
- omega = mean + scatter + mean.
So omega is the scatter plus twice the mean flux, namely 30.27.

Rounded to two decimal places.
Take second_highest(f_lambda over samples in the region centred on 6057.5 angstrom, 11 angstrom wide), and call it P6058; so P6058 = 14.82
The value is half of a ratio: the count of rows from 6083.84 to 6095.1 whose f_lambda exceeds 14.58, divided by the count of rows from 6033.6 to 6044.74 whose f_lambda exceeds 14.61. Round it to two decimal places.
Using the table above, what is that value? 0.19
